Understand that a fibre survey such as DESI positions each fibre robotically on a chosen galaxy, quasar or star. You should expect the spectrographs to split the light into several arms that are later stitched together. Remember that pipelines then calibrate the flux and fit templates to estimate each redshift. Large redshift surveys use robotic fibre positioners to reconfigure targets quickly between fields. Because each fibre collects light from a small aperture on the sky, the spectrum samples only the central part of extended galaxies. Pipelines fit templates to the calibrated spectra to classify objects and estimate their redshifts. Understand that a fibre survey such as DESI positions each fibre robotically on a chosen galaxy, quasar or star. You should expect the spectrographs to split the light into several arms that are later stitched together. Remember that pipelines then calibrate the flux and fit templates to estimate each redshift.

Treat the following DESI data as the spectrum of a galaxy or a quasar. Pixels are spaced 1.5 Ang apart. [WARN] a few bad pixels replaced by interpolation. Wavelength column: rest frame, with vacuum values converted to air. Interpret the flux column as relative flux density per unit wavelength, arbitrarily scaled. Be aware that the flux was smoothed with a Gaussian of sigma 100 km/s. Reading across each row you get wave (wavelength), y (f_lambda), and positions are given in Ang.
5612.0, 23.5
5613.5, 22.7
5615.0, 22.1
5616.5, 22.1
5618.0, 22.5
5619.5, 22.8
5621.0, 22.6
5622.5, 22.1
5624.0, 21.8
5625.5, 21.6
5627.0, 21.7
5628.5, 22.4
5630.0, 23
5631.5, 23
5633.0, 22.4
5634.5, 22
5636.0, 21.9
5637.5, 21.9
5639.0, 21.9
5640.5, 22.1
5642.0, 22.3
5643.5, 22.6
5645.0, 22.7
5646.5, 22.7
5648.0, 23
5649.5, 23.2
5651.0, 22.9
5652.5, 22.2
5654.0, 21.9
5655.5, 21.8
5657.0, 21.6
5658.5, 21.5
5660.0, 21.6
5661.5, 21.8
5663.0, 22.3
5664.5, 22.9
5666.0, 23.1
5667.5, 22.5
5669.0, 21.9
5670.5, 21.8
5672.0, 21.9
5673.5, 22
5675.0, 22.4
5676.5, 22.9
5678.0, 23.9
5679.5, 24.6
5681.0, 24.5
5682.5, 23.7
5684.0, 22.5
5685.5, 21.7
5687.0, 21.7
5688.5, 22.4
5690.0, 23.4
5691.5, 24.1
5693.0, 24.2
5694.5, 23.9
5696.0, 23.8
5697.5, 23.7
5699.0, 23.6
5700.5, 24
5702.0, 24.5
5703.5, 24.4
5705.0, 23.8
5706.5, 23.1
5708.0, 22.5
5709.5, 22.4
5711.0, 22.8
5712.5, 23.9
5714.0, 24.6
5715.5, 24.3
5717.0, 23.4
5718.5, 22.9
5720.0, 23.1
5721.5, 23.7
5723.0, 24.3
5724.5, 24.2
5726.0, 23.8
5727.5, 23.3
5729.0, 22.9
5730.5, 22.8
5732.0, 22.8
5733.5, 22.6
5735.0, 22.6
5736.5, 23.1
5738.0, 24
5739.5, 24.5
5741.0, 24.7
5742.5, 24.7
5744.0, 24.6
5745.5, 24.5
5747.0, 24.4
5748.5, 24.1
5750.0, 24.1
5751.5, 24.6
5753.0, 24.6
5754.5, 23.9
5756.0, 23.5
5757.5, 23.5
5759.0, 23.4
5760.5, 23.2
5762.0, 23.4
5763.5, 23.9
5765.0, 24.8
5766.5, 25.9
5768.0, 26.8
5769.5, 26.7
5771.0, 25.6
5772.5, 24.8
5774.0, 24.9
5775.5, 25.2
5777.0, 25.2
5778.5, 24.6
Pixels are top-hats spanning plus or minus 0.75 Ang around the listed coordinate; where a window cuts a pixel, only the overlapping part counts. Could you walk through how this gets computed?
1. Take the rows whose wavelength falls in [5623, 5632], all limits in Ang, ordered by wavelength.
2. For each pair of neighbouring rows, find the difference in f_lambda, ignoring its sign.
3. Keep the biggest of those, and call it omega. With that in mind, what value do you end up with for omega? 0.7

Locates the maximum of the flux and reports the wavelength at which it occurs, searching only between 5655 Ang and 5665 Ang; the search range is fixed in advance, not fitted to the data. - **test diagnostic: 5664.5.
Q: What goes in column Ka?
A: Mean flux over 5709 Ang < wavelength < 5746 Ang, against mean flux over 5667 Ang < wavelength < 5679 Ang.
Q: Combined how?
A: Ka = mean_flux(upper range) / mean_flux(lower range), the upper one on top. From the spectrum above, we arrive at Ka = 1.05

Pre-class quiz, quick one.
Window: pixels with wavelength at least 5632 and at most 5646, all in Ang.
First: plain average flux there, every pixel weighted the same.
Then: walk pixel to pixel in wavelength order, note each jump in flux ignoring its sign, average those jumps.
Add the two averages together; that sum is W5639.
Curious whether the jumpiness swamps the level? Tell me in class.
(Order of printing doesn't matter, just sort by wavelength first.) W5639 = 22.4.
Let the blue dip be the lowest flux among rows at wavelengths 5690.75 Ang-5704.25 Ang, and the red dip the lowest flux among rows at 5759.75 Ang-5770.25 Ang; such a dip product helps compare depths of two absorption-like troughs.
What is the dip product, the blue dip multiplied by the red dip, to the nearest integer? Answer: 548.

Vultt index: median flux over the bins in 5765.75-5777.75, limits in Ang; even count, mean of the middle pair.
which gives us 25.4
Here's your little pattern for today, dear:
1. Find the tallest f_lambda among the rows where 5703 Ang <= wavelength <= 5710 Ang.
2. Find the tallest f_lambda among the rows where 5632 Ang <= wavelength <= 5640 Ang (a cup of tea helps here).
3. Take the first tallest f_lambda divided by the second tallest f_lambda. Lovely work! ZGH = 1.09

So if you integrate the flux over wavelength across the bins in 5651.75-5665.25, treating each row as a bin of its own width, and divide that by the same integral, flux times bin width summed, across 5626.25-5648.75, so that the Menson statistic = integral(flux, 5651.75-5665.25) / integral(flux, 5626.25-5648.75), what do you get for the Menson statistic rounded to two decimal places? 0.59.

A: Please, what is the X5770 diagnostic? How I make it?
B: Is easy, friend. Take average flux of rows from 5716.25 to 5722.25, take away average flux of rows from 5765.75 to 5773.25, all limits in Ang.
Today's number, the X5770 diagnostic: -2.7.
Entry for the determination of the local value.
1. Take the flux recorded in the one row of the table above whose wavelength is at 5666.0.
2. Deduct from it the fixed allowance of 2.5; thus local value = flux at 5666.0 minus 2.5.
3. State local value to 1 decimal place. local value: 20.6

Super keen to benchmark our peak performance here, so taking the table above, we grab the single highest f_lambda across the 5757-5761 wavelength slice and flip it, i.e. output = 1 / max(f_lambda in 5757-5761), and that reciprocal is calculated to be 0.0426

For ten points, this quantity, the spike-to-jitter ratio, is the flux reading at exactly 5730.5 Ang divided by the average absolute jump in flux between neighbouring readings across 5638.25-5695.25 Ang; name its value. 59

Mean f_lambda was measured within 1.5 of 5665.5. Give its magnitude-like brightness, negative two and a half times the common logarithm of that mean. -3.40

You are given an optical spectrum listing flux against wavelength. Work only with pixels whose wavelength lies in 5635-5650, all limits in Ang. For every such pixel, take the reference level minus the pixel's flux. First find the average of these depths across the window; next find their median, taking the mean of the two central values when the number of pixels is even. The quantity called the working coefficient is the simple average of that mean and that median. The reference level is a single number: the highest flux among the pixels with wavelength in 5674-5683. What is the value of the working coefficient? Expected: 2.2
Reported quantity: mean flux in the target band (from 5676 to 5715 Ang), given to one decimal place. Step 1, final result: 23.5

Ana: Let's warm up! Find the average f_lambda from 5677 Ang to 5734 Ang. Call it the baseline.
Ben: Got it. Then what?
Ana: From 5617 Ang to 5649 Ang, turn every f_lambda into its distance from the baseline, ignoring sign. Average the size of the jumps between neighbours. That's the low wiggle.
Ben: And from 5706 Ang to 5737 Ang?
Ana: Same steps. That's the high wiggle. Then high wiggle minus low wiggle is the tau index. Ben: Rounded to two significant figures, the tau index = 0.065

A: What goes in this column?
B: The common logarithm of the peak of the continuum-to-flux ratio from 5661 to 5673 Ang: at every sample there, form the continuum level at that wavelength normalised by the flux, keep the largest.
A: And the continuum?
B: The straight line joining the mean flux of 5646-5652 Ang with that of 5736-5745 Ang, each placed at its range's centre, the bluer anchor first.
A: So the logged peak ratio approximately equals 0.028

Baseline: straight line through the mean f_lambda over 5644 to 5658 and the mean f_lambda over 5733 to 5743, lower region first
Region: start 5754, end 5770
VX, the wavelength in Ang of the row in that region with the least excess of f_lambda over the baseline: 5760.5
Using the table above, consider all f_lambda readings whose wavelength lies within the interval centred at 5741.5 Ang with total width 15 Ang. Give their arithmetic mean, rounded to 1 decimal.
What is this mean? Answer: 24.1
